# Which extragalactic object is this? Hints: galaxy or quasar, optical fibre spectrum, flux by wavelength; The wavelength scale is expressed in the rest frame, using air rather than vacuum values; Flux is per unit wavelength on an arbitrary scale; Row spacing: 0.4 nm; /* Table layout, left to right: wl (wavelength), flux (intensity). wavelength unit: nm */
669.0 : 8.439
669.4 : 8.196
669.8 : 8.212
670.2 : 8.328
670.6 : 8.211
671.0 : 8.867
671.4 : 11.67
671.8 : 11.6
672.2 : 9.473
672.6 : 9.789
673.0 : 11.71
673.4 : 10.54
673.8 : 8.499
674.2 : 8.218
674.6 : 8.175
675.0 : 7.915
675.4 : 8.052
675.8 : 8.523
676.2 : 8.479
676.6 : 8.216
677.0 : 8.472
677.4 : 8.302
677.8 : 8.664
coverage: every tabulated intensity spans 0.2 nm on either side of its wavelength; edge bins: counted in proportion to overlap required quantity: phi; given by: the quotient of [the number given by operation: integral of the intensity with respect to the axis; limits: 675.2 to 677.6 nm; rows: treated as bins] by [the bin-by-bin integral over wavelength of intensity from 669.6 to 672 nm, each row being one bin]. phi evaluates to 0.88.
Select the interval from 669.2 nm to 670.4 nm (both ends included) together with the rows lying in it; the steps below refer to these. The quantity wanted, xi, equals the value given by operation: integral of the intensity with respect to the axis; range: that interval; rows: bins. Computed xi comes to 9.9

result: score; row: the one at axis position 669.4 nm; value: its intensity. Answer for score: 8.196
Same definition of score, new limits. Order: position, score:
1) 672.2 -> 9.473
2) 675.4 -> 8.052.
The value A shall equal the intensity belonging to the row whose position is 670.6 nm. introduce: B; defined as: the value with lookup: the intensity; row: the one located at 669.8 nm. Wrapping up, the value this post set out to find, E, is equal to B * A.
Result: 67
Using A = 8.211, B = 8.212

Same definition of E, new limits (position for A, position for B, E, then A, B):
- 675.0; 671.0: 70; 7.915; 8.867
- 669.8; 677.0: 70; 8.212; 8.472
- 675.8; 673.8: 72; 8.523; 8.499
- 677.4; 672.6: 81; 8.302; 9.789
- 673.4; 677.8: 91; 10.54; 8.664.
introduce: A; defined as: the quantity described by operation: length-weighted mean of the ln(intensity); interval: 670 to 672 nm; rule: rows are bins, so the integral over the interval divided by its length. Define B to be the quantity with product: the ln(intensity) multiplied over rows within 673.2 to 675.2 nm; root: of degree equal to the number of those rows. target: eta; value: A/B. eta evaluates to 1.05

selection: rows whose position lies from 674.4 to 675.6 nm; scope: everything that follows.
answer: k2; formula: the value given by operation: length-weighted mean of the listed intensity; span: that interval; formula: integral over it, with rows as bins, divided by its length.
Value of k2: 8.0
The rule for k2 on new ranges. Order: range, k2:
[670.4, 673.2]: 10.2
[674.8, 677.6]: 8.3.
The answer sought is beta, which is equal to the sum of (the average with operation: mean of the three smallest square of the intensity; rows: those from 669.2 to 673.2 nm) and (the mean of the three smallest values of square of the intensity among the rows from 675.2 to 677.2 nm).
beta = 135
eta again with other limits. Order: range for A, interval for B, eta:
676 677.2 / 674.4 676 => 1.01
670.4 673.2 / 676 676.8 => 1.09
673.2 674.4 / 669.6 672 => 0.99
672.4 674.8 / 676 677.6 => 1.05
